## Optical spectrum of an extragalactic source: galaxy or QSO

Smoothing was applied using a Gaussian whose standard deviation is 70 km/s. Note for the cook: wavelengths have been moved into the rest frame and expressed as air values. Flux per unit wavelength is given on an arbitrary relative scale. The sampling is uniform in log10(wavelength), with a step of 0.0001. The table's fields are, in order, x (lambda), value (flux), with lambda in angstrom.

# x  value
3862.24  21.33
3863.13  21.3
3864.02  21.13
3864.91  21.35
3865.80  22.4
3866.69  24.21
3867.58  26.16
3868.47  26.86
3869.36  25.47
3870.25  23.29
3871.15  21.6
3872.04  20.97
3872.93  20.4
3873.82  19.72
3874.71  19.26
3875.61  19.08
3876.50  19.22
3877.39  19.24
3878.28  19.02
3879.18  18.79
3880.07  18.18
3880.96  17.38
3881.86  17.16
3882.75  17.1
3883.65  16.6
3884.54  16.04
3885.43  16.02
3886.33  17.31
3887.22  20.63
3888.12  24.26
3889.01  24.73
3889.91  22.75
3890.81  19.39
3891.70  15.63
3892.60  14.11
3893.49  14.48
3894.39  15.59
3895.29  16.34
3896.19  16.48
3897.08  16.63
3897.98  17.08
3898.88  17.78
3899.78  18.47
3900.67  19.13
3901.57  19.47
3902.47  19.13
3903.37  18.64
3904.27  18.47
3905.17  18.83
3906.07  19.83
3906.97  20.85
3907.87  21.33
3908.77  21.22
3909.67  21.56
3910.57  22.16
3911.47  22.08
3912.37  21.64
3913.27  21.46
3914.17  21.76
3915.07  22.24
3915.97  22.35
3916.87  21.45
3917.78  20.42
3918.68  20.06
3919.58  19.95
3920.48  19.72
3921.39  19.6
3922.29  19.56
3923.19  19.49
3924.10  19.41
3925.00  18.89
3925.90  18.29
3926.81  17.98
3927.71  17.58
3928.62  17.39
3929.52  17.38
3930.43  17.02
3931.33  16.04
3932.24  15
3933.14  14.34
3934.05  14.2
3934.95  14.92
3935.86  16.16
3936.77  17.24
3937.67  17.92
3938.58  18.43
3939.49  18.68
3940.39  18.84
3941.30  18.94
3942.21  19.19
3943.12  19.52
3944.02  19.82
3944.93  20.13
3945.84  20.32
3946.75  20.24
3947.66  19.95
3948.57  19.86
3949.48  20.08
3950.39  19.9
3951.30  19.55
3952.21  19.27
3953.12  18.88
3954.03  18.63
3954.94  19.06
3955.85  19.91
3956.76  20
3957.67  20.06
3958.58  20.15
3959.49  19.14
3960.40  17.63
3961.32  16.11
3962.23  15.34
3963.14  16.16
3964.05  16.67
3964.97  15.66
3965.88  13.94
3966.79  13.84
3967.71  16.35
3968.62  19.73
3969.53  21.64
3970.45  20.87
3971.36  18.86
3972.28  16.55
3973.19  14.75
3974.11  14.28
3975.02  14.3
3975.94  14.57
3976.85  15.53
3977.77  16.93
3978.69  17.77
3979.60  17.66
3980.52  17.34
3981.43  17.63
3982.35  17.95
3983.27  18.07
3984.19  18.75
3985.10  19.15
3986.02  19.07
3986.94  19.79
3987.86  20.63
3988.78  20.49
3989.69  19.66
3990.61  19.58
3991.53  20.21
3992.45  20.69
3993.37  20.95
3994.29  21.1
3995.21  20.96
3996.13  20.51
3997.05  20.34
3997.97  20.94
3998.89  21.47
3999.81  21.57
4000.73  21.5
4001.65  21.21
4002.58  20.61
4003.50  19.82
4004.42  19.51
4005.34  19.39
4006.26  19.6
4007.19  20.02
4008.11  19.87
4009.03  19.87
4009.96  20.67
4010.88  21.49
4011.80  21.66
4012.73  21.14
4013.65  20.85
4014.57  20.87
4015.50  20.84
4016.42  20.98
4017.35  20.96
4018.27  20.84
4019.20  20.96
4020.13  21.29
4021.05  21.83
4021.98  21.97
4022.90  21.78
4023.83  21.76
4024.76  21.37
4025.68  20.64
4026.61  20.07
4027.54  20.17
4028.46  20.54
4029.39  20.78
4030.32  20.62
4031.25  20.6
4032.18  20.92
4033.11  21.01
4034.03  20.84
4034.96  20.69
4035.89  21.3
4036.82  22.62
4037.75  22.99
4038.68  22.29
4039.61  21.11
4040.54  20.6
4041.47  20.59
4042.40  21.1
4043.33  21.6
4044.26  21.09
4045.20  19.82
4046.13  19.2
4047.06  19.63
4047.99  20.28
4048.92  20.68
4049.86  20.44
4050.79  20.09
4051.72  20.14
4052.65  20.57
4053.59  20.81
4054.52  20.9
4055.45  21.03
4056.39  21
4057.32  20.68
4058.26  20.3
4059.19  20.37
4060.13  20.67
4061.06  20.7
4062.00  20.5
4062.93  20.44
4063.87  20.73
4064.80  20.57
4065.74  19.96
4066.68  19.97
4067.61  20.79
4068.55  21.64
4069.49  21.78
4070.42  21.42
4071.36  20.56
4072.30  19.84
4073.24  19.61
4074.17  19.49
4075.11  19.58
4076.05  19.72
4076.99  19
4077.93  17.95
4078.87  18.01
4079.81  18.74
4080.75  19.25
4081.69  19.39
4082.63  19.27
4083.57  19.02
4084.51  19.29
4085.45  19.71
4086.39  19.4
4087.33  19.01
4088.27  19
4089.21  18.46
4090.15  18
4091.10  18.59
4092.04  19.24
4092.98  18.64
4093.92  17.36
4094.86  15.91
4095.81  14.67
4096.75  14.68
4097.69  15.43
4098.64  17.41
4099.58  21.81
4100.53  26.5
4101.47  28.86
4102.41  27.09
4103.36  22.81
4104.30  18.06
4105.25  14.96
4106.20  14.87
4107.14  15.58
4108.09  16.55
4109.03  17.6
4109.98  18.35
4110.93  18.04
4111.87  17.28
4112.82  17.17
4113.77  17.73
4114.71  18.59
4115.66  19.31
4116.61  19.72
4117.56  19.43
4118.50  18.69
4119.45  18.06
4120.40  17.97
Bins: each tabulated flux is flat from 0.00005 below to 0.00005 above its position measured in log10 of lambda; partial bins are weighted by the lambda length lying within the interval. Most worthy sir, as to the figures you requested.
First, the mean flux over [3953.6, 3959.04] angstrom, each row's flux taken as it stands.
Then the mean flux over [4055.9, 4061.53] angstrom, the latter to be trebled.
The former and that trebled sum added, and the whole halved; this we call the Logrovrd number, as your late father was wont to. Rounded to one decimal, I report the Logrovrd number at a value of 40.7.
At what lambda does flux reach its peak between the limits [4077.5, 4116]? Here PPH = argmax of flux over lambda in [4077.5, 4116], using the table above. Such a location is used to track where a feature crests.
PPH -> 4101.47 angstrom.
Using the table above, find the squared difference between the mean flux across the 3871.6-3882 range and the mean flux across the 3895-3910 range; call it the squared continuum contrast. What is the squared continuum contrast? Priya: 0.0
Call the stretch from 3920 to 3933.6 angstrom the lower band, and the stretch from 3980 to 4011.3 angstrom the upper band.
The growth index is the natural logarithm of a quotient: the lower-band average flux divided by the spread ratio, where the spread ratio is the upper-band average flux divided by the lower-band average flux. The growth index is 2.77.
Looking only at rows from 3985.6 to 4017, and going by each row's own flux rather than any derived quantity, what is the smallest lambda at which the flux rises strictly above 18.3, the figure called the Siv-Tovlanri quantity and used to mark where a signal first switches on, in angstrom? 3986.02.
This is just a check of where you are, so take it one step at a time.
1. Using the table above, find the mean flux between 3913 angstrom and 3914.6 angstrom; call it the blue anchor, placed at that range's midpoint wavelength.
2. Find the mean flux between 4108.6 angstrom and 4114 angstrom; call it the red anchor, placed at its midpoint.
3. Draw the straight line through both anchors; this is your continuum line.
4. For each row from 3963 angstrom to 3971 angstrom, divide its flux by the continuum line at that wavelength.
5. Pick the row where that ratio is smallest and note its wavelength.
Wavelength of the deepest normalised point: 3966.79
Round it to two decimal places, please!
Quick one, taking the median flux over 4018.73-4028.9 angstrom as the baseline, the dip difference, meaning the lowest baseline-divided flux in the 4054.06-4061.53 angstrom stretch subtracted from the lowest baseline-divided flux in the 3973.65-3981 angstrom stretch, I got -0.28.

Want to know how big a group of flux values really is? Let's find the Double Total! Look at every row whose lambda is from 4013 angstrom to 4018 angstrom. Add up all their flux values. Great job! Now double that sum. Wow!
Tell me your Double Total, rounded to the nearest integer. 209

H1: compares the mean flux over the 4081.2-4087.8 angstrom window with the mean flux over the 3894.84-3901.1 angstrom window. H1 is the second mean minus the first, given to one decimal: -1.9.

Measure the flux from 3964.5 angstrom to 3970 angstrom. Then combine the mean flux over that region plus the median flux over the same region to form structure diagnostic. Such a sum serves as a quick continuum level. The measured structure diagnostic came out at 33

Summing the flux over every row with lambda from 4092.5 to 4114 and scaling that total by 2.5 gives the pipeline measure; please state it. 1068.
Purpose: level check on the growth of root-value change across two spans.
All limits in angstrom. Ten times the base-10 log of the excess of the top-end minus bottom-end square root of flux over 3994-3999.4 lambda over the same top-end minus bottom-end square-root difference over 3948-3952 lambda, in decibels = -11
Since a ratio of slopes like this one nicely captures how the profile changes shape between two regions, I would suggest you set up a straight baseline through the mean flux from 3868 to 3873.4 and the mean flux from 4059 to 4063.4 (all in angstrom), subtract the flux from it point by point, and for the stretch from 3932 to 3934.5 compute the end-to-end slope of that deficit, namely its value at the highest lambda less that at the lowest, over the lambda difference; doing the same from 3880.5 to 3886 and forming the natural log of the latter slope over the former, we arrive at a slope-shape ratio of -0.4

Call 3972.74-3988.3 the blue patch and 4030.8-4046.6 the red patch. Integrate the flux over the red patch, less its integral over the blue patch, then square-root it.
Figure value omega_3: 8.0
